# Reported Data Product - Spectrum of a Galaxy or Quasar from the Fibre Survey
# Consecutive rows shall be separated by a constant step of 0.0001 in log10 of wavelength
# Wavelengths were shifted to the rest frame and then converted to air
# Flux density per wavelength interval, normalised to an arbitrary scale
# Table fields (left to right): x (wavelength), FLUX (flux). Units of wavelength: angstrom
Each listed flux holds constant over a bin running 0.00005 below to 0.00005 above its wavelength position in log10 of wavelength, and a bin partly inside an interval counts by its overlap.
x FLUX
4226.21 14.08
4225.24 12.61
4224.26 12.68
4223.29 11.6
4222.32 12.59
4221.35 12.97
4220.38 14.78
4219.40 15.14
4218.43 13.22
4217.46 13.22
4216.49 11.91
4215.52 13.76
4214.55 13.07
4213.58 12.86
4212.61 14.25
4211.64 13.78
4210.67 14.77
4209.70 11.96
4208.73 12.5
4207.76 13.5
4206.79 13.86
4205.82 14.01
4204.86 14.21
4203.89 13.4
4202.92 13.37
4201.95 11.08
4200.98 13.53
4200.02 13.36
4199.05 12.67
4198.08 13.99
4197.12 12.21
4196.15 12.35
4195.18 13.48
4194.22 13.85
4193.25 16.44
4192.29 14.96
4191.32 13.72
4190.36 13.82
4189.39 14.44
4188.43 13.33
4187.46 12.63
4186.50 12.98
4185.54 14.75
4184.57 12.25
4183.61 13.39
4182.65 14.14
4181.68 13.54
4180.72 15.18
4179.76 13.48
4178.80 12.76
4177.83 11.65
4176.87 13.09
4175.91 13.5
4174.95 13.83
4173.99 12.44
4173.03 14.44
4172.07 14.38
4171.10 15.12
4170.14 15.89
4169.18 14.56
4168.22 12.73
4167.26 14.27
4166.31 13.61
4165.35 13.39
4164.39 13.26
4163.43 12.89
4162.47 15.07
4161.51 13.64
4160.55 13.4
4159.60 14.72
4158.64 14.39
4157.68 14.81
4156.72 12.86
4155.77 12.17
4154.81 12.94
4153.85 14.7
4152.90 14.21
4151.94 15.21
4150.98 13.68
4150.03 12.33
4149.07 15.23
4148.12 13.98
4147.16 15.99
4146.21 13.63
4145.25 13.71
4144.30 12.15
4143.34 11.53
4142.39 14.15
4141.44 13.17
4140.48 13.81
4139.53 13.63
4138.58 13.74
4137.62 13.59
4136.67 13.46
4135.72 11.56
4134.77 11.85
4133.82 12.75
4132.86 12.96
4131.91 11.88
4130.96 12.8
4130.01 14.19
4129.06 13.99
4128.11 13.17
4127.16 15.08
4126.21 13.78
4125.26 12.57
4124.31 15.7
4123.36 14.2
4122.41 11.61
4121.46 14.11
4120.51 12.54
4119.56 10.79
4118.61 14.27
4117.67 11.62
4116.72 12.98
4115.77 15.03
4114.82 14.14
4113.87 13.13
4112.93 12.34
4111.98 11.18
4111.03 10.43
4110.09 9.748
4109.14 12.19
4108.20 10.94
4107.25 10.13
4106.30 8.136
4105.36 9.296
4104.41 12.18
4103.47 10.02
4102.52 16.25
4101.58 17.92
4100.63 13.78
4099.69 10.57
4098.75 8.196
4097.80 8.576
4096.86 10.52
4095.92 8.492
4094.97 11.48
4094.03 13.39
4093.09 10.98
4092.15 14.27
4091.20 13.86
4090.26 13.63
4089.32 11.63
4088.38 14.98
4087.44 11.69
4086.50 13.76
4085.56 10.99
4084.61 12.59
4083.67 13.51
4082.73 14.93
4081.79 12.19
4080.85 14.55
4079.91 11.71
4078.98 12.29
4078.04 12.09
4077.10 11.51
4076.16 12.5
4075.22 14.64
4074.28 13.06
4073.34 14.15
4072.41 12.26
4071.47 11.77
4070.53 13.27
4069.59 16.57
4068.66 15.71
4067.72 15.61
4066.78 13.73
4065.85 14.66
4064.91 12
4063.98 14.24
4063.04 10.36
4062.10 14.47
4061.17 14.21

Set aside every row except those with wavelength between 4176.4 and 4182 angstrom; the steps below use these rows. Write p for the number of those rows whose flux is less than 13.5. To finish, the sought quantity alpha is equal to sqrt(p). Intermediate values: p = 4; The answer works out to 2.00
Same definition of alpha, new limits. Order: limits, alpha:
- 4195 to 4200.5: 2.24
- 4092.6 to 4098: 2.45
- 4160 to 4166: 2.00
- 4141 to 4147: 1.73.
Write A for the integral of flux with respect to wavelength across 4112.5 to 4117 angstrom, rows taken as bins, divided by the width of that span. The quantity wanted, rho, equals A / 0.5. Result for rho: 27.1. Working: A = 13.6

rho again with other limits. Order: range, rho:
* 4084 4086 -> 23.7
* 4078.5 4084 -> 26.4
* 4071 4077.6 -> 25.7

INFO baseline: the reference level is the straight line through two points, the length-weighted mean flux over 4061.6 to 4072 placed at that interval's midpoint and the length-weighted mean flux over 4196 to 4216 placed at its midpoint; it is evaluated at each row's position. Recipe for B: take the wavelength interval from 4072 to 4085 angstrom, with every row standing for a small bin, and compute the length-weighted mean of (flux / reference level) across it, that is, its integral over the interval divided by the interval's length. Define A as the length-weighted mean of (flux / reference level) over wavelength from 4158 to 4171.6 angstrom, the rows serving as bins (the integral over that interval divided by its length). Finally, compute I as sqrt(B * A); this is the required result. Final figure 0.99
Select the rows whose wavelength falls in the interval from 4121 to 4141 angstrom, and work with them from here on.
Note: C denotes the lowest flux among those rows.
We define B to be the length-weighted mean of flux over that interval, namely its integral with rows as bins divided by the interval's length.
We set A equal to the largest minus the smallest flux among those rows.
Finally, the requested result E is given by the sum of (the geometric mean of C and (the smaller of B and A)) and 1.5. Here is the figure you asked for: 8.4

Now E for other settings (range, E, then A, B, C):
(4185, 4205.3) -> 9.2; 5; 13.5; 11.08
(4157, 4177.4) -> 8.1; 3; 14.0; 12.44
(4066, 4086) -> 9.3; 6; 13.3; 10.99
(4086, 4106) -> 10.4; 10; 12.1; 8.196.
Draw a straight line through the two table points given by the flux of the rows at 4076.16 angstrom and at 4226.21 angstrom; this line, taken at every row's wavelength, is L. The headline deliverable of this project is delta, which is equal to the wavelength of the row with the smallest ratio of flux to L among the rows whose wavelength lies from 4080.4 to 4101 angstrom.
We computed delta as 4098.75 angstrom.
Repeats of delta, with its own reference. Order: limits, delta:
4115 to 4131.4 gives 4119.56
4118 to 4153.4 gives 4119.56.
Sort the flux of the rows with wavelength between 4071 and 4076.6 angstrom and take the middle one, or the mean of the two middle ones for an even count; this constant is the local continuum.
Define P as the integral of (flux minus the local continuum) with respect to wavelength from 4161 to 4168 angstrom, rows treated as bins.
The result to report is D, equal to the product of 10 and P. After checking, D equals 64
